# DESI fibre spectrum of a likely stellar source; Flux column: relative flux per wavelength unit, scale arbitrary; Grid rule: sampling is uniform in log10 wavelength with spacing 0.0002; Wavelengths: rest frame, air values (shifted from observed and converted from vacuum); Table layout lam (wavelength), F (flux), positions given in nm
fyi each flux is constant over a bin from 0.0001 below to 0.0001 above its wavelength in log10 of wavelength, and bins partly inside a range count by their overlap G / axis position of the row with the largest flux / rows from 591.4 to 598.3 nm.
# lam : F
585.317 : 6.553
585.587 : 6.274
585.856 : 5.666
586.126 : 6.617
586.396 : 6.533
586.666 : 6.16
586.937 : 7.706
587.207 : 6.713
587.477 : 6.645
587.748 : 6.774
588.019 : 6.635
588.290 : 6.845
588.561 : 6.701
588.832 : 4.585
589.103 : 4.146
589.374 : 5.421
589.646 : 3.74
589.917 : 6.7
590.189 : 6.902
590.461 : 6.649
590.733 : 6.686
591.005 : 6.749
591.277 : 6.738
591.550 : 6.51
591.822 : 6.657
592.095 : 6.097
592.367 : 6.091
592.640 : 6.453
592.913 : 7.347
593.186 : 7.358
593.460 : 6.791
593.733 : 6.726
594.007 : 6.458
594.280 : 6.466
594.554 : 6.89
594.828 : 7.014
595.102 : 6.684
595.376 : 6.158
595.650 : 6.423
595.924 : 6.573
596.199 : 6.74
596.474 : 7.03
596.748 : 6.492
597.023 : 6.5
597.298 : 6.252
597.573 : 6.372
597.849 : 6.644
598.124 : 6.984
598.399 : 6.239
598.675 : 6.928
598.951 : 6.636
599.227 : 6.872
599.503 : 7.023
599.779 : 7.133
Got 593.186 nm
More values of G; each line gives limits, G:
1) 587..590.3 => 590.189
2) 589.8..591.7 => 590.189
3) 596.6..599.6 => 599.503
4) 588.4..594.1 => 593.186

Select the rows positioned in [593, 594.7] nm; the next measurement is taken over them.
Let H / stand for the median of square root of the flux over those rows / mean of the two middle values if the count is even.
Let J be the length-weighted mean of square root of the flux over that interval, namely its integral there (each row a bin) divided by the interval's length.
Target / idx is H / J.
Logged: 1.00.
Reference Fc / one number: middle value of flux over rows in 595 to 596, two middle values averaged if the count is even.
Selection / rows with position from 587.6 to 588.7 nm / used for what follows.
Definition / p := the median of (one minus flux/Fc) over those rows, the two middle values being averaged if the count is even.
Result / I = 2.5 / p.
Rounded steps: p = -0.037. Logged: -68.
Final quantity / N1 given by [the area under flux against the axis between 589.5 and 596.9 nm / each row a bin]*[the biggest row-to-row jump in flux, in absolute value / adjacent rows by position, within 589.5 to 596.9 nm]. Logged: 144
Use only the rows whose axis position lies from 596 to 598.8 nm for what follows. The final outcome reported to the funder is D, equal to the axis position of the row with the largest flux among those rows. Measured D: 596.474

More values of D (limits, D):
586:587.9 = 586.937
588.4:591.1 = 590.189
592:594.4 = 593.186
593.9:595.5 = 594.828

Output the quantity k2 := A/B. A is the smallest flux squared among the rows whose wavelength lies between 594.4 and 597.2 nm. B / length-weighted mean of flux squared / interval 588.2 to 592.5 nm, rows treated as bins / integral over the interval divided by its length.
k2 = 1.002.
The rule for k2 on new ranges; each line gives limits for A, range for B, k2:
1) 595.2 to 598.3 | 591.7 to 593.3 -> 0.850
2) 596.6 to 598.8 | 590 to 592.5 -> 0.901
